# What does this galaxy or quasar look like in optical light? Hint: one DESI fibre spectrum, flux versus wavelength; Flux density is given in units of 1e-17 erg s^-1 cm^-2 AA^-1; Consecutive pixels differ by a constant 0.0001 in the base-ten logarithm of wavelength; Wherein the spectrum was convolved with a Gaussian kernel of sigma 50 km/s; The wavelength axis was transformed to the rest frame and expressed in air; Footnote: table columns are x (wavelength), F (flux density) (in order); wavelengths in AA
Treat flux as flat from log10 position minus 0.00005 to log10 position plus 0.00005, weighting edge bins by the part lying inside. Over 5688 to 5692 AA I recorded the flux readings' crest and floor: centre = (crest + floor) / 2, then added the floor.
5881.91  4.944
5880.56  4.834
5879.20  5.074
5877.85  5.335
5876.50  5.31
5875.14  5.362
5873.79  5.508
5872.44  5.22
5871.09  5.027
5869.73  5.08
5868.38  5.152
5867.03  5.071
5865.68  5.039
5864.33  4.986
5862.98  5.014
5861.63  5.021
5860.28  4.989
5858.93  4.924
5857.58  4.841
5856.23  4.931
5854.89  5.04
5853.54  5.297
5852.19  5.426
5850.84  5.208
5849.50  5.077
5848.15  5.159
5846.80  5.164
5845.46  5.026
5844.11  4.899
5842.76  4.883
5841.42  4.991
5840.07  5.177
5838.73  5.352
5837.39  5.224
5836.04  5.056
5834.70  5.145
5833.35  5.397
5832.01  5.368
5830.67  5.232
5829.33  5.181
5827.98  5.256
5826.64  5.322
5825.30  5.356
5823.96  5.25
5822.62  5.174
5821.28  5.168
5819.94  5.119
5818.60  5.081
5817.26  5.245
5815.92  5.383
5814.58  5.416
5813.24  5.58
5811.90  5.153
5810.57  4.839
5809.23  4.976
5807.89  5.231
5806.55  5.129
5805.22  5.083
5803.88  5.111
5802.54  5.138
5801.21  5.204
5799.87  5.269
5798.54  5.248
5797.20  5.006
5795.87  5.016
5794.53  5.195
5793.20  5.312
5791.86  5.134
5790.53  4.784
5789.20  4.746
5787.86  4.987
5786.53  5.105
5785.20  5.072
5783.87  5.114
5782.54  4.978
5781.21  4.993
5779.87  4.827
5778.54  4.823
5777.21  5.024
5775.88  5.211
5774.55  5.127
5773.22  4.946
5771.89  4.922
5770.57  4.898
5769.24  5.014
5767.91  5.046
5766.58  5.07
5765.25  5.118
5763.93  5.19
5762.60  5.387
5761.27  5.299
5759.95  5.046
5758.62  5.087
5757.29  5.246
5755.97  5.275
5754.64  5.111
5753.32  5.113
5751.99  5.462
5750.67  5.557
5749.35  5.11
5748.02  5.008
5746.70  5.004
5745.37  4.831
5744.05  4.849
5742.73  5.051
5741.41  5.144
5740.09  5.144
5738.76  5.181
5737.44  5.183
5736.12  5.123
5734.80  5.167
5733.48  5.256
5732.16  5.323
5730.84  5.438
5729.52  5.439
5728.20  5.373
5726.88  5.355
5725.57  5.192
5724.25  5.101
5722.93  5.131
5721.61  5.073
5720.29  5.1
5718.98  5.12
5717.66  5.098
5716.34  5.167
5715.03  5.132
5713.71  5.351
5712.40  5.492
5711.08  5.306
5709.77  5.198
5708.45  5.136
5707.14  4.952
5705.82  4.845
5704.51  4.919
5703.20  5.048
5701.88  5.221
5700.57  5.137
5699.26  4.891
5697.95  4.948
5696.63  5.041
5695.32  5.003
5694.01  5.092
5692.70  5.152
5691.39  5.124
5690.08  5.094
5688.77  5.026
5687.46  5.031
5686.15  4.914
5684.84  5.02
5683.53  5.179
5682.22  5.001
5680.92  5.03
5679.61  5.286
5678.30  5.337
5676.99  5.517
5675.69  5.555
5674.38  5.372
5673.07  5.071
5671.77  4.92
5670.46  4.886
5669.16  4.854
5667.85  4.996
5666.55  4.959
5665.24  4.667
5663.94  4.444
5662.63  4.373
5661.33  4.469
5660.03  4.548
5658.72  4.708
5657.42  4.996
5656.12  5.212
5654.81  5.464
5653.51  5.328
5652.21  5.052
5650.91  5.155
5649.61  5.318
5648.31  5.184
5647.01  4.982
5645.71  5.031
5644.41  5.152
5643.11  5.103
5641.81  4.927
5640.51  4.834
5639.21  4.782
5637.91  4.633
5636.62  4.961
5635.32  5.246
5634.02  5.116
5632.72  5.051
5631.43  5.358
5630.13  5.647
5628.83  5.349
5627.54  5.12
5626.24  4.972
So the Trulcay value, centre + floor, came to 10.1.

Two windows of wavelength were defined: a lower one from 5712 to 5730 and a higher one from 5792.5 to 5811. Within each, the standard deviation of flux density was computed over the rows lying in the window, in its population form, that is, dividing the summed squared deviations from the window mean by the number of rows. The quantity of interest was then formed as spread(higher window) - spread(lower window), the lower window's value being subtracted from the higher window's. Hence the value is -0.013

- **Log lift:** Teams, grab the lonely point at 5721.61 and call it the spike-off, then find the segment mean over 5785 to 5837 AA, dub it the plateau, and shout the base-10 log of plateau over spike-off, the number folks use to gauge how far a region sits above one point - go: 0.01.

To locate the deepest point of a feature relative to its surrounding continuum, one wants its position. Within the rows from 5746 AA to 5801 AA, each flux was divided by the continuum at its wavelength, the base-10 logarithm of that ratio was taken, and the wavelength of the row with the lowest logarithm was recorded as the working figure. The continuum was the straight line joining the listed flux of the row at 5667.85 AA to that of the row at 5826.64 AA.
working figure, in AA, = 5789.20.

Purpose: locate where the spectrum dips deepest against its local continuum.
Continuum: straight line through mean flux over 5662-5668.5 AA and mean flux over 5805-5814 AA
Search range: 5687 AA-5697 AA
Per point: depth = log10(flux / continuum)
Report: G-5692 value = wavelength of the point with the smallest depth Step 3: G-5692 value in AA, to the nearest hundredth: 5695.32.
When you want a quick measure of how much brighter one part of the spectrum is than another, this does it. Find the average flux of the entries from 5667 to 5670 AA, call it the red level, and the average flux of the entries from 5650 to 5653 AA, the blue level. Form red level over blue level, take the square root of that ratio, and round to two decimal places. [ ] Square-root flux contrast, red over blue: 0.98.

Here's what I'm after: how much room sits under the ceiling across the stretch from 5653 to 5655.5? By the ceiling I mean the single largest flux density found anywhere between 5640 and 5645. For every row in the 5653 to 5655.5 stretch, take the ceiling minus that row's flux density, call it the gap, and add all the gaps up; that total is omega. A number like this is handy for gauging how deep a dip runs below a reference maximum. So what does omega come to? -0.5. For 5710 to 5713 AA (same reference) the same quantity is -0.5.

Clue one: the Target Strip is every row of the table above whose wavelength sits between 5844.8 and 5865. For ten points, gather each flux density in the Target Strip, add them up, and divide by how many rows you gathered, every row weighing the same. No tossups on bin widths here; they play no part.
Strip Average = 5.07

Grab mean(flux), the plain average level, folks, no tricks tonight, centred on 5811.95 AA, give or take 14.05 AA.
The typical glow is 5.20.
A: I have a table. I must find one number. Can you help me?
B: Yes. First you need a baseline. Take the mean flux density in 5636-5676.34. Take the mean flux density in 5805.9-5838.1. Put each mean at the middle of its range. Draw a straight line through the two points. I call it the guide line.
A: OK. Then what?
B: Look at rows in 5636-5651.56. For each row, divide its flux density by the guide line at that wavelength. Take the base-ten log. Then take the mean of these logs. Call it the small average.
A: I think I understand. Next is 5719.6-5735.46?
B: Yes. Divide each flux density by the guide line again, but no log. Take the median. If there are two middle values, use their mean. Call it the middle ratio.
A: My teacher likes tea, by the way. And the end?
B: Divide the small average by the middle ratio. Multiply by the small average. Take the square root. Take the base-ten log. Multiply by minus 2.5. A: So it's 5.8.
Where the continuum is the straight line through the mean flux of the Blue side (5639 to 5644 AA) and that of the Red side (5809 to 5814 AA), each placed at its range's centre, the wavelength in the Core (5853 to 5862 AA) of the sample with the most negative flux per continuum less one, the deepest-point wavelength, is 5857.58 AA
